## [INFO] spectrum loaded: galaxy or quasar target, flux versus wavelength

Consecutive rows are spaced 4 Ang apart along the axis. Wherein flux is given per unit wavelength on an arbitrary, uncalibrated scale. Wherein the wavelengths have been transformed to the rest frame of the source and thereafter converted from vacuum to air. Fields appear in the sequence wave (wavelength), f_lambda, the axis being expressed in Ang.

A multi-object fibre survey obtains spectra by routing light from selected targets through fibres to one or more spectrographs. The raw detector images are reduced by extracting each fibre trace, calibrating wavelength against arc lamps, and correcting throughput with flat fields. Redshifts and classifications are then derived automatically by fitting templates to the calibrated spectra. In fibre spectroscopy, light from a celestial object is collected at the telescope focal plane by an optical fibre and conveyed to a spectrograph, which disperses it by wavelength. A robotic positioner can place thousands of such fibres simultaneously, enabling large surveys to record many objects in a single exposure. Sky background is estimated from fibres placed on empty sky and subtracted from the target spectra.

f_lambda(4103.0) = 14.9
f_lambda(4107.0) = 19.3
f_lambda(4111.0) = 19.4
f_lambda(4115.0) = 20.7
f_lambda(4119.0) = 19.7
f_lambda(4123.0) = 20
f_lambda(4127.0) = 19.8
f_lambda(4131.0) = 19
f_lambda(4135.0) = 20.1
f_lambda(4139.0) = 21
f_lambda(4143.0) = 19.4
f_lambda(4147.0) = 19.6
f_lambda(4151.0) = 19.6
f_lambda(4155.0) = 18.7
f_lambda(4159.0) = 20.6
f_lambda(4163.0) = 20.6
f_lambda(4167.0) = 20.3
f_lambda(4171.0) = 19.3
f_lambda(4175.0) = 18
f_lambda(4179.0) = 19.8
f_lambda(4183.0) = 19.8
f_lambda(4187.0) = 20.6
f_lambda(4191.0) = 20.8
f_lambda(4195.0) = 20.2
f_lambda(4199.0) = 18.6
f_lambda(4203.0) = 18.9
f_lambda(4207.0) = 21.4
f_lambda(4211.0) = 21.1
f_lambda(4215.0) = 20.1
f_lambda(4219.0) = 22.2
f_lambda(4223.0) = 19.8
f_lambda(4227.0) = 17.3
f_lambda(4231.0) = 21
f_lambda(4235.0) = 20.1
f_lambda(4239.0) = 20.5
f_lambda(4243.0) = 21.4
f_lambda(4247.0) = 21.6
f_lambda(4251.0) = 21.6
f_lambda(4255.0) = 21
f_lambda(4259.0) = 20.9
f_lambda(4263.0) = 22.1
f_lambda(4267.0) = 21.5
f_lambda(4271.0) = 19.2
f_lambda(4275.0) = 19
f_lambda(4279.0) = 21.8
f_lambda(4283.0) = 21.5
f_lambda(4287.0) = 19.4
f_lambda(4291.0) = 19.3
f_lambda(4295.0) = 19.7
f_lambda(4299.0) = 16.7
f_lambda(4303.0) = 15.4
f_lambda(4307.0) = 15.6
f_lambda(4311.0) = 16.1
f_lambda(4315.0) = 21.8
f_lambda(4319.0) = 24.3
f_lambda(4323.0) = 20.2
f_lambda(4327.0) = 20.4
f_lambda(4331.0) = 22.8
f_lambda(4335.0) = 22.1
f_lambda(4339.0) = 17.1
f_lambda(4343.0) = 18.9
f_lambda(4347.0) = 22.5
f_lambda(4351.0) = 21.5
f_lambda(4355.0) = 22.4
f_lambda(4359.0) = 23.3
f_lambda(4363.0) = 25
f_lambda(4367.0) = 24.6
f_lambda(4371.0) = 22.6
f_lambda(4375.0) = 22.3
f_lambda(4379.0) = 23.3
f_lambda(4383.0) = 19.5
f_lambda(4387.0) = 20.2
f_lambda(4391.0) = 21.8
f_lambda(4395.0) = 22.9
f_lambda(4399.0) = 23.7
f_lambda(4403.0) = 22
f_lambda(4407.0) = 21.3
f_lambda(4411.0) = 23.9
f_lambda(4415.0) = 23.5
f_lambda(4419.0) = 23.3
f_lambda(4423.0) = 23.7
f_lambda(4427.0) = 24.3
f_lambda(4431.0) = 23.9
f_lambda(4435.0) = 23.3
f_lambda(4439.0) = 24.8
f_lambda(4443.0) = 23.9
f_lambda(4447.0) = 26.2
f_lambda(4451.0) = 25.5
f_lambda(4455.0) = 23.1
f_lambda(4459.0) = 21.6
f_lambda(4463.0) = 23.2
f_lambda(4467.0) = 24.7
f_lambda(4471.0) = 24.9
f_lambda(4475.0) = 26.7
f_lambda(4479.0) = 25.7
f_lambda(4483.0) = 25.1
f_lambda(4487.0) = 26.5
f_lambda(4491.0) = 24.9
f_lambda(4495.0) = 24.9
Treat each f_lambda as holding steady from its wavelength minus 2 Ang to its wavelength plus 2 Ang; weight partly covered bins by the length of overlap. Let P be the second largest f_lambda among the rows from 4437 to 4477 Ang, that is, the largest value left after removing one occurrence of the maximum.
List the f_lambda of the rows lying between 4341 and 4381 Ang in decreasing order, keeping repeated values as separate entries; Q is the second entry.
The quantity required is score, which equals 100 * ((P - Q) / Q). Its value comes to 6.5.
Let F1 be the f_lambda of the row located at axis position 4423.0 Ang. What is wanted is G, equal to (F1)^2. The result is 562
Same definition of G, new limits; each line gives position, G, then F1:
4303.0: 237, 15.4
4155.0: 350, 18.7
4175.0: 324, 18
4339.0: 292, 17.1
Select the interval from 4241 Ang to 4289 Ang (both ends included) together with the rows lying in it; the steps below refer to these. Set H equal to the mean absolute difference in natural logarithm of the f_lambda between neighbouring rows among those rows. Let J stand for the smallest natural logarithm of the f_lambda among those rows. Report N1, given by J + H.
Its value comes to 2.99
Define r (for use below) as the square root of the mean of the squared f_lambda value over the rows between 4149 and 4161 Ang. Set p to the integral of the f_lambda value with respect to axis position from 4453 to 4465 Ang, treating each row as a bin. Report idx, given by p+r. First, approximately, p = 272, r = 19.6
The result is 291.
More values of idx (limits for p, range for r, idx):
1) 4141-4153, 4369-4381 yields 257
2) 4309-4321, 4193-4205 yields 268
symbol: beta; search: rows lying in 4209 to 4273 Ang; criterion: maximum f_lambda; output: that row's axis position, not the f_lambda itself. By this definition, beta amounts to 4219.0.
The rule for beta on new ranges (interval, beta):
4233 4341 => 4319.0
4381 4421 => 4411.0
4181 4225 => 4219.0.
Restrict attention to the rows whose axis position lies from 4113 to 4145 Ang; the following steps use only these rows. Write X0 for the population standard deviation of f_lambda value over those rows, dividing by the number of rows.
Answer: 0.6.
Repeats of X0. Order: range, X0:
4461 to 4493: 1.0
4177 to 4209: 0.9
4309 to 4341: 2.6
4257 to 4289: 1.2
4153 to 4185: 0.9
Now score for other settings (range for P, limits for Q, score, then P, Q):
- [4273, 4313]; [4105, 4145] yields 3.9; 21.5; 20.7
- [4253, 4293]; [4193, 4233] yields 1.9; 21.8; 21.4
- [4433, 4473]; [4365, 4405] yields 7.6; 25.5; 23.7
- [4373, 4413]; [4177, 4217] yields 12.3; 23.7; 21.1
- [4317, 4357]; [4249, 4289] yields 4.6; 22.8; 21.8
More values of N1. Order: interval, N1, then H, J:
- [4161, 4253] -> 2.91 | 0.057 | 2.85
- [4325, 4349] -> 2.97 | 0.135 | 2.84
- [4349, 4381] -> 3.11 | 0.044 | 3.07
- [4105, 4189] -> 2.93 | 0.039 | 2.89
